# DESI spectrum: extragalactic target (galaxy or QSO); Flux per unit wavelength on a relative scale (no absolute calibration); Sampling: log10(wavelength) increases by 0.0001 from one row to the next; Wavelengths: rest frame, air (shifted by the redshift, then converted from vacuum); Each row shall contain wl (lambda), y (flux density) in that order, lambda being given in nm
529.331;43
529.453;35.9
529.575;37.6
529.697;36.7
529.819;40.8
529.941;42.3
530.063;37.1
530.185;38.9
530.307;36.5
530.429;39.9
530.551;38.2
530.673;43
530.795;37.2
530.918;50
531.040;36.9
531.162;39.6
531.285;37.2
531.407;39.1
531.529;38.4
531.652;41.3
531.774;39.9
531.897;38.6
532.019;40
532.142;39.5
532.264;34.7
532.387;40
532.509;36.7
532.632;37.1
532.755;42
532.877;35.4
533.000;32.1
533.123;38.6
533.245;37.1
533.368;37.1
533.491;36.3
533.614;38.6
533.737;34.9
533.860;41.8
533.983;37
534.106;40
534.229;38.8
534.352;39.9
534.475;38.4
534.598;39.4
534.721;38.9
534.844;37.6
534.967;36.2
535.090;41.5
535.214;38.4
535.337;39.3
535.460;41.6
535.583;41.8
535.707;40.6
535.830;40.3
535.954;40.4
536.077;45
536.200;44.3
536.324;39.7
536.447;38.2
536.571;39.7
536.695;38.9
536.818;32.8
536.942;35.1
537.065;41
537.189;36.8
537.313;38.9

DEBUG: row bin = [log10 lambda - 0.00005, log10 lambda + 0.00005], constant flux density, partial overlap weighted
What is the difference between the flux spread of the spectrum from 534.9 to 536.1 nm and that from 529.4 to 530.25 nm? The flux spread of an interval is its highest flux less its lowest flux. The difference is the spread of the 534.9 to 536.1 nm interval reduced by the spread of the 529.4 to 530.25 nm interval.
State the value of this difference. 2.4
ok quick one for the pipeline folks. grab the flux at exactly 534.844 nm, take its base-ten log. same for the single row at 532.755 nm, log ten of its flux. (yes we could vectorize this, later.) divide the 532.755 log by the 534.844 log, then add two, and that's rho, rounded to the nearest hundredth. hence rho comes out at 3.03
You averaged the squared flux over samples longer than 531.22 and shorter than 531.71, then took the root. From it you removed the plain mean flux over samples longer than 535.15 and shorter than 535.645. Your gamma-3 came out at -1.2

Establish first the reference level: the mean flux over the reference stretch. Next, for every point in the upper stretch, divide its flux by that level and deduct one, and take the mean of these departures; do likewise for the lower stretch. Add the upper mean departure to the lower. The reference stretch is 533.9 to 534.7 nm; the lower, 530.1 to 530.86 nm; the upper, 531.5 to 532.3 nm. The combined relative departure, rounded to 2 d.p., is 0.00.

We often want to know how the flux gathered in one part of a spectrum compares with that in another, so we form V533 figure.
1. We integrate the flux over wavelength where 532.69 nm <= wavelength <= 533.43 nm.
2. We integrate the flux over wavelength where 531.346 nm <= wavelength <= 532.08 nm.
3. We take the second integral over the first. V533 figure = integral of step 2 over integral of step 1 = 1.06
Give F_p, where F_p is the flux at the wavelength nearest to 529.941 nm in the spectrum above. 42.3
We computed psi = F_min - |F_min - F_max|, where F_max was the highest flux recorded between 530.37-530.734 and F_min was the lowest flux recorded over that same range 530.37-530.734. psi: 33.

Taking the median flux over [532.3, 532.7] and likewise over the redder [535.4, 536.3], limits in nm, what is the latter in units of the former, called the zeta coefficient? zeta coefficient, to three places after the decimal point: 1.121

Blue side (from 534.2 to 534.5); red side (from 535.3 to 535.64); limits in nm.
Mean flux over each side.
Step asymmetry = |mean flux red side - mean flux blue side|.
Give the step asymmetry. 1.9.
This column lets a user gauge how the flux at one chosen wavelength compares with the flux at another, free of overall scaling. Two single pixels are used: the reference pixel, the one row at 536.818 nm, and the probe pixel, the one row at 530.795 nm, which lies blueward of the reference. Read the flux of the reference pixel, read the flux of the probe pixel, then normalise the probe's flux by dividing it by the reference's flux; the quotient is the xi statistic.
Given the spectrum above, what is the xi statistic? 1.134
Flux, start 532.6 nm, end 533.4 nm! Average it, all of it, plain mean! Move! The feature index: 37.1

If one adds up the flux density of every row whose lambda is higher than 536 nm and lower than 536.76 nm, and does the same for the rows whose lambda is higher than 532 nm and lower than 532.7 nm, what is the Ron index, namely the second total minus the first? -18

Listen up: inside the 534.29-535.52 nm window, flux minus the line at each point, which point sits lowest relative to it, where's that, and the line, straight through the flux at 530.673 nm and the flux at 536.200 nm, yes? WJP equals 534.967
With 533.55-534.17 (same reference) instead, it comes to 533.737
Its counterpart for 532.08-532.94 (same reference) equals 532.264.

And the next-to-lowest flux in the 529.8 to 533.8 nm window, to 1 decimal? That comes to 34.7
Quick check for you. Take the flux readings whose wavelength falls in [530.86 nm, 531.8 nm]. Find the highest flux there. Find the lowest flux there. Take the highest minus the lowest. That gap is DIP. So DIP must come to 13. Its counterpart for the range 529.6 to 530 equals 6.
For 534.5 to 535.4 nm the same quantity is 5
